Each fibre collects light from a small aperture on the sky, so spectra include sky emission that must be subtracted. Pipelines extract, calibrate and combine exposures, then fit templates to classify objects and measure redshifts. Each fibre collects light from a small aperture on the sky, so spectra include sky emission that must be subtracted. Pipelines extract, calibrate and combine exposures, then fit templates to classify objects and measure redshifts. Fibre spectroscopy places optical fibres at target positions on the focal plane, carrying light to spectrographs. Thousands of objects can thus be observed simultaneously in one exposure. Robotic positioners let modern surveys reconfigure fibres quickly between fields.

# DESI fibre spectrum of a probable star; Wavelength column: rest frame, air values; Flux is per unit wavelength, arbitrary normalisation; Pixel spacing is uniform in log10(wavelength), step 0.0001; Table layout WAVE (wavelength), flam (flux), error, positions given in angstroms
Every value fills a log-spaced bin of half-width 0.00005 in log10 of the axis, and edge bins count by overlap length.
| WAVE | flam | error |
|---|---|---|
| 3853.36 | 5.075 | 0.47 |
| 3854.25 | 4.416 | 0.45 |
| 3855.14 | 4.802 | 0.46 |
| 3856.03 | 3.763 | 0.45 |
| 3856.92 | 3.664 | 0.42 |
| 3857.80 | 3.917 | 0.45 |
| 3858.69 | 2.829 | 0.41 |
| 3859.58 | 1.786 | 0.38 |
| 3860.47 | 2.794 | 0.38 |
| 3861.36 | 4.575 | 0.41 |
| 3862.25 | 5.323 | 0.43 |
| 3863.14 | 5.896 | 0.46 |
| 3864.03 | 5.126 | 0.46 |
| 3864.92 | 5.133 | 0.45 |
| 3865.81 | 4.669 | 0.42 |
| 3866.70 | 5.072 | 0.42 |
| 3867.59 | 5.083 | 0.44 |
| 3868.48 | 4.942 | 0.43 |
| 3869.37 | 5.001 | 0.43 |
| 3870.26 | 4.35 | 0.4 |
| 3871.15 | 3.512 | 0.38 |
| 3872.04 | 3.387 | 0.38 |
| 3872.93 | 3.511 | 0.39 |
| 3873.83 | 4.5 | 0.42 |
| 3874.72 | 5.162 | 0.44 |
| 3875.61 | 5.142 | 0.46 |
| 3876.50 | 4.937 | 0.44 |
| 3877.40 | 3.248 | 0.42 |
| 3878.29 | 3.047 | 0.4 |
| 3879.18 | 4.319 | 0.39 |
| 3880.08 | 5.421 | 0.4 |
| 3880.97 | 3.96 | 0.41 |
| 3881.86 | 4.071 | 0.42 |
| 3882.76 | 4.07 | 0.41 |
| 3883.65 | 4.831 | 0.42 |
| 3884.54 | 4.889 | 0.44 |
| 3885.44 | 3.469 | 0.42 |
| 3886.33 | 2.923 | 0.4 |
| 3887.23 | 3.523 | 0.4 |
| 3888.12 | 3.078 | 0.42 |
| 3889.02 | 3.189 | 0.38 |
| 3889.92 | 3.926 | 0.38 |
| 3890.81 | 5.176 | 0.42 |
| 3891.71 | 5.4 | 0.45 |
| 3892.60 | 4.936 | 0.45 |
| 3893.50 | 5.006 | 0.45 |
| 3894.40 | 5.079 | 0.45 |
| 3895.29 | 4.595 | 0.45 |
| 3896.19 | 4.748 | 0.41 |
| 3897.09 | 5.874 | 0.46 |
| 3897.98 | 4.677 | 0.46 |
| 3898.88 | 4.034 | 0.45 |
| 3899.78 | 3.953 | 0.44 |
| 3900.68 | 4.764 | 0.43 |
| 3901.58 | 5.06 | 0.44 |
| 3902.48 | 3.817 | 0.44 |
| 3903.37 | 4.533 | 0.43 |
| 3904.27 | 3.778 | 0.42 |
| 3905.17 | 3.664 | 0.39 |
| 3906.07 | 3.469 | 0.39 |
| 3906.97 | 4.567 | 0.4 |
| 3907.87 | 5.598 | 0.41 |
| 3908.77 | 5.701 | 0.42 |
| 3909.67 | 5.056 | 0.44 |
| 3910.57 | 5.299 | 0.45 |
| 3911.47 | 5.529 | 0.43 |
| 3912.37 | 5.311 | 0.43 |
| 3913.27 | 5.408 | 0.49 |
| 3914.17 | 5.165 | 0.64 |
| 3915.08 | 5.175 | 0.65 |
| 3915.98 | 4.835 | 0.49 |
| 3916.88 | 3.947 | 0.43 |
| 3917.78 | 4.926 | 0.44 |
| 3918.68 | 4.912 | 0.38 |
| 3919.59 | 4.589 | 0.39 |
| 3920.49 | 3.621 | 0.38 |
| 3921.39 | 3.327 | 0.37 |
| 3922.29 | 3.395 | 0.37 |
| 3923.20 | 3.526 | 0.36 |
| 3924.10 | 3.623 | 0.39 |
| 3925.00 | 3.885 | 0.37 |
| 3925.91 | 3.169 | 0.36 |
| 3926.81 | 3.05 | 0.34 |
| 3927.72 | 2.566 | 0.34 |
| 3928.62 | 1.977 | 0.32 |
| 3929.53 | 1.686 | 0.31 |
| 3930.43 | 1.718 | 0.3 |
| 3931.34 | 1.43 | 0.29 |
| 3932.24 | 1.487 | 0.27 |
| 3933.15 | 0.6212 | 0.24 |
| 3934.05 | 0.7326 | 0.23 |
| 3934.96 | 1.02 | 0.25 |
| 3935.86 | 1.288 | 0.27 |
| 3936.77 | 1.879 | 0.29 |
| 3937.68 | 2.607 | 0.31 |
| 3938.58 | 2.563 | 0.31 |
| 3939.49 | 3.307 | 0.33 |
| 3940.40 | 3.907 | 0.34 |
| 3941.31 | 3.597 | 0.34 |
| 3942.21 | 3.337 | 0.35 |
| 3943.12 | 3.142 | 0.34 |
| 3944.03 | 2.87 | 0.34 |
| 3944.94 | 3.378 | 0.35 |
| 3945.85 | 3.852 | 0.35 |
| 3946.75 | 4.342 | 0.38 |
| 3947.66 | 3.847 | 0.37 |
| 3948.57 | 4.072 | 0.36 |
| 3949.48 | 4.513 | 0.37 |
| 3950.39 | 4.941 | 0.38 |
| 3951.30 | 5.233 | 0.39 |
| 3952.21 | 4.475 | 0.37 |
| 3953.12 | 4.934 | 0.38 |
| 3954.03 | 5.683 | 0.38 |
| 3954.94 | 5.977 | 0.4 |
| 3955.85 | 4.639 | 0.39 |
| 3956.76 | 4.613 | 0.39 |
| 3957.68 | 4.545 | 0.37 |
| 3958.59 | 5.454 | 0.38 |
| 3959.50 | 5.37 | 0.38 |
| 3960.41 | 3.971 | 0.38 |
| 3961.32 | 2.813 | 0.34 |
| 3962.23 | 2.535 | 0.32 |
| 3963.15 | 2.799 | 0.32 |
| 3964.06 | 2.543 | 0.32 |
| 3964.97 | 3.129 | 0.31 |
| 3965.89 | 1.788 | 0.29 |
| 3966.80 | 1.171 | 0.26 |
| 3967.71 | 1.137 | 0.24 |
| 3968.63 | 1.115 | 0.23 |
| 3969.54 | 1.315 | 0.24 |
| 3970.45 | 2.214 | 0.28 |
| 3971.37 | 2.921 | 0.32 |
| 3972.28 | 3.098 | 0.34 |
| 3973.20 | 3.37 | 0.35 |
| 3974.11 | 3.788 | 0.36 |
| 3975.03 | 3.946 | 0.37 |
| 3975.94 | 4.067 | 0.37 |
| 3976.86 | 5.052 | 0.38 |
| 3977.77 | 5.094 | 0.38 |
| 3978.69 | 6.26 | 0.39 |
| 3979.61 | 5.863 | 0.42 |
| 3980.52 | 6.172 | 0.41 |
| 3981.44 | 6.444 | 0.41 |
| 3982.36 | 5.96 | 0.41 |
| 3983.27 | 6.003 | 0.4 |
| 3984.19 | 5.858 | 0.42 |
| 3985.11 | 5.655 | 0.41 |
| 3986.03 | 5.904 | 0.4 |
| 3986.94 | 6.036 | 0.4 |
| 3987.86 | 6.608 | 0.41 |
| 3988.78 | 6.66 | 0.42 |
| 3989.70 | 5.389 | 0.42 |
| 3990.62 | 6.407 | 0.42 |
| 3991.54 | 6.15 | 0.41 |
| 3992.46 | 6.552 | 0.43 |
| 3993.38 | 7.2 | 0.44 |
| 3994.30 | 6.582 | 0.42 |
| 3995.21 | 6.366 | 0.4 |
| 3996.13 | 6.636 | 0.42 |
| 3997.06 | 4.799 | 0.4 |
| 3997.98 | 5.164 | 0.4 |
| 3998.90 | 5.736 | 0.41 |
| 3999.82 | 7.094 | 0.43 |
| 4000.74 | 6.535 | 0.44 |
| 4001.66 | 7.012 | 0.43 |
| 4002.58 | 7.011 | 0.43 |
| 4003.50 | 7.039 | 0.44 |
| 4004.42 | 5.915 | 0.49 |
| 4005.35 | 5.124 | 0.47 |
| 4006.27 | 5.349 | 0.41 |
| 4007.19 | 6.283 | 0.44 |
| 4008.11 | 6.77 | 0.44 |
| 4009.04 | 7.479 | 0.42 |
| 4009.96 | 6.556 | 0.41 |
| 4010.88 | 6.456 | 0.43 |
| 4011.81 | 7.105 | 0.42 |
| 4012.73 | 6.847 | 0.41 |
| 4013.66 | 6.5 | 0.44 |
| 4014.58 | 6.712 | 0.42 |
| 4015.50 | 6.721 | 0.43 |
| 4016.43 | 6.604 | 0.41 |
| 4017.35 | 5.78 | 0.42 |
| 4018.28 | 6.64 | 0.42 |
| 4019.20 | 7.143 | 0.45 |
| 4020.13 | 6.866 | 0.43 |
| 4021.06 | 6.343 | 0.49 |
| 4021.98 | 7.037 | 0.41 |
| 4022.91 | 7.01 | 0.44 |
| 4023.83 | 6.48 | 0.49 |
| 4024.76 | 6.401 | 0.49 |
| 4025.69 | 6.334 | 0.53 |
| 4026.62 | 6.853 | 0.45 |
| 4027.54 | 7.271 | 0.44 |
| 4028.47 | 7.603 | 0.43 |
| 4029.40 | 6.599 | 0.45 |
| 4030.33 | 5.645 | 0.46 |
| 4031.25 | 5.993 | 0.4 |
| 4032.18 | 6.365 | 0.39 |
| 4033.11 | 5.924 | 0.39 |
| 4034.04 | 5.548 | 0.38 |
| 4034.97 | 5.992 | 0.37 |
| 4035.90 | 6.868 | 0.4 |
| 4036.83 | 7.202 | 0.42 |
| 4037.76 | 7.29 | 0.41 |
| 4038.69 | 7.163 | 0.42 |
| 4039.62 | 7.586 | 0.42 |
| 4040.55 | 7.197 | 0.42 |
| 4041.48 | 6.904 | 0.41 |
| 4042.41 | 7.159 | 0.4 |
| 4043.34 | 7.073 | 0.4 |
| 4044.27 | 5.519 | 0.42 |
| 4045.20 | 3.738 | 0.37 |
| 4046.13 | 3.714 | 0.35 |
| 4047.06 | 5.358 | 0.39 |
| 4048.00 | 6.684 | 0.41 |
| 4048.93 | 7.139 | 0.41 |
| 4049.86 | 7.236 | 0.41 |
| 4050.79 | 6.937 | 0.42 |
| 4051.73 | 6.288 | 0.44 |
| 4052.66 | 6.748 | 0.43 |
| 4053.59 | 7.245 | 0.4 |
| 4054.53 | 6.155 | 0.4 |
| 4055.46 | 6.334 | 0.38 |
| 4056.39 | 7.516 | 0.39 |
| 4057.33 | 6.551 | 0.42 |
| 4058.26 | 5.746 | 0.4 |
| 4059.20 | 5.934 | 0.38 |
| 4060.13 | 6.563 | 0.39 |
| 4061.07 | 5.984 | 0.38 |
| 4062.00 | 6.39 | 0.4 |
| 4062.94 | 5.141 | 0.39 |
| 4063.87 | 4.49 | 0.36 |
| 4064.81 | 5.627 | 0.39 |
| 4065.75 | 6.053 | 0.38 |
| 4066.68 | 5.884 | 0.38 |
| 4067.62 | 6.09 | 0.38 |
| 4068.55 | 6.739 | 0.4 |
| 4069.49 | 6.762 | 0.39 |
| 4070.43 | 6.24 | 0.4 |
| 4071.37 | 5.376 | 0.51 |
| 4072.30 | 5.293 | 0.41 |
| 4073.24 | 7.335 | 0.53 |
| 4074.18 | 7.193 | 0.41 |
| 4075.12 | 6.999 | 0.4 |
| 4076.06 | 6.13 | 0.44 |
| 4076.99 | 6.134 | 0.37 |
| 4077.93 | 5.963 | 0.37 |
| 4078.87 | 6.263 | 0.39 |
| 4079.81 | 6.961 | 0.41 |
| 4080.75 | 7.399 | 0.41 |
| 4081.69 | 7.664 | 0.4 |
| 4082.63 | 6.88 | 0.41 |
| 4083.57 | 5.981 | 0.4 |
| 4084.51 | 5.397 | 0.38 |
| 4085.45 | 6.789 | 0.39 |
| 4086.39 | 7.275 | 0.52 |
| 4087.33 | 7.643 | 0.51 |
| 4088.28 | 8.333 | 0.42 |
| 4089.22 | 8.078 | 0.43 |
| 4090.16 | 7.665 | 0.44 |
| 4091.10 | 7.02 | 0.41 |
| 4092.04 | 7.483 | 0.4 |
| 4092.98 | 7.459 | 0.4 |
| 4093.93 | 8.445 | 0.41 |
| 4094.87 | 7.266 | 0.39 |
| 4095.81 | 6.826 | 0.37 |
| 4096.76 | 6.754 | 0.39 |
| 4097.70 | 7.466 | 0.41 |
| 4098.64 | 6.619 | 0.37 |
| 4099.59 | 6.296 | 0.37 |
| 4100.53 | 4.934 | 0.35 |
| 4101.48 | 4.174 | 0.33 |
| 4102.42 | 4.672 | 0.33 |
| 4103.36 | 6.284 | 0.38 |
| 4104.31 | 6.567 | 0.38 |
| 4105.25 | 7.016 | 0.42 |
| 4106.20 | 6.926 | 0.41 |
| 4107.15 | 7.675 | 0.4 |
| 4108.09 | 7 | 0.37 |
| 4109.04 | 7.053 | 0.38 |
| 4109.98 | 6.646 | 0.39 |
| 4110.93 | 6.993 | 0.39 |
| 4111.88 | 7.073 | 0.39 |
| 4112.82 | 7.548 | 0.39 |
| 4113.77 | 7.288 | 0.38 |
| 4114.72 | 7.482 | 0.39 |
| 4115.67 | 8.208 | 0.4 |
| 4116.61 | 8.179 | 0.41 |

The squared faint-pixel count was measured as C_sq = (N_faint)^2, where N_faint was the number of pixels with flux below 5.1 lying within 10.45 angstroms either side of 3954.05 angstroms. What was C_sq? 324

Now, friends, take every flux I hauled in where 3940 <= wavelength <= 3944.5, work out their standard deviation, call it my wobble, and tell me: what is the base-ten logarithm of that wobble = -0.4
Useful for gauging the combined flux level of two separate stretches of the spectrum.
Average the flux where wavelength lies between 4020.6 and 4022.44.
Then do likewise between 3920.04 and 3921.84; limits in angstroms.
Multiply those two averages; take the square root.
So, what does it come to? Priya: 4.8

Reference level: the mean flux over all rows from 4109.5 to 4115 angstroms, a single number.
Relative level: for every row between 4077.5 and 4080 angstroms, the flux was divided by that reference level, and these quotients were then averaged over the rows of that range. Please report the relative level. 0.9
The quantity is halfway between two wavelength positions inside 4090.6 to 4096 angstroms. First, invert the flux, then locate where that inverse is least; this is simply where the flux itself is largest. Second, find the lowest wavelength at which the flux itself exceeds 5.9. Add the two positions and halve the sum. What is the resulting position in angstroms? 4092.5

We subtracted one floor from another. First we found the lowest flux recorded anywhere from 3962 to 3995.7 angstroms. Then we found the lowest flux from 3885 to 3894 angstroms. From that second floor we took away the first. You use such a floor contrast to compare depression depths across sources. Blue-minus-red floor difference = 1.8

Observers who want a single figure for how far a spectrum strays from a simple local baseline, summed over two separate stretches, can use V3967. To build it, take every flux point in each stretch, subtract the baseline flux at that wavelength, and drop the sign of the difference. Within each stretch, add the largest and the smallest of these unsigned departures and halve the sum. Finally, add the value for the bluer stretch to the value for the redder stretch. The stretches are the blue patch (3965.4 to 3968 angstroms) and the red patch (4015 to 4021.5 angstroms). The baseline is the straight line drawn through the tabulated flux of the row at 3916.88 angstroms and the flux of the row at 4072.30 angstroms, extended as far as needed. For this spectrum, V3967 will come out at 4.6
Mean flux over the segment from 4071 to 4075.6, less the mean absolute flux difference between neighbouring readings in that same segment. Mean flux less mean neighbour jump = 5.8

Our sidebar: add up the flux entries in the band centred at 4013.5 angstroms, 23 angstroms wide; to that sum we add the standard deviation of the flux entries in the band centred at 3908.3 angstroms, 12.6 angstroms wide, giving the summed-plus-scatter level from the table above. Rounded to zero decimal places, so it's 165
